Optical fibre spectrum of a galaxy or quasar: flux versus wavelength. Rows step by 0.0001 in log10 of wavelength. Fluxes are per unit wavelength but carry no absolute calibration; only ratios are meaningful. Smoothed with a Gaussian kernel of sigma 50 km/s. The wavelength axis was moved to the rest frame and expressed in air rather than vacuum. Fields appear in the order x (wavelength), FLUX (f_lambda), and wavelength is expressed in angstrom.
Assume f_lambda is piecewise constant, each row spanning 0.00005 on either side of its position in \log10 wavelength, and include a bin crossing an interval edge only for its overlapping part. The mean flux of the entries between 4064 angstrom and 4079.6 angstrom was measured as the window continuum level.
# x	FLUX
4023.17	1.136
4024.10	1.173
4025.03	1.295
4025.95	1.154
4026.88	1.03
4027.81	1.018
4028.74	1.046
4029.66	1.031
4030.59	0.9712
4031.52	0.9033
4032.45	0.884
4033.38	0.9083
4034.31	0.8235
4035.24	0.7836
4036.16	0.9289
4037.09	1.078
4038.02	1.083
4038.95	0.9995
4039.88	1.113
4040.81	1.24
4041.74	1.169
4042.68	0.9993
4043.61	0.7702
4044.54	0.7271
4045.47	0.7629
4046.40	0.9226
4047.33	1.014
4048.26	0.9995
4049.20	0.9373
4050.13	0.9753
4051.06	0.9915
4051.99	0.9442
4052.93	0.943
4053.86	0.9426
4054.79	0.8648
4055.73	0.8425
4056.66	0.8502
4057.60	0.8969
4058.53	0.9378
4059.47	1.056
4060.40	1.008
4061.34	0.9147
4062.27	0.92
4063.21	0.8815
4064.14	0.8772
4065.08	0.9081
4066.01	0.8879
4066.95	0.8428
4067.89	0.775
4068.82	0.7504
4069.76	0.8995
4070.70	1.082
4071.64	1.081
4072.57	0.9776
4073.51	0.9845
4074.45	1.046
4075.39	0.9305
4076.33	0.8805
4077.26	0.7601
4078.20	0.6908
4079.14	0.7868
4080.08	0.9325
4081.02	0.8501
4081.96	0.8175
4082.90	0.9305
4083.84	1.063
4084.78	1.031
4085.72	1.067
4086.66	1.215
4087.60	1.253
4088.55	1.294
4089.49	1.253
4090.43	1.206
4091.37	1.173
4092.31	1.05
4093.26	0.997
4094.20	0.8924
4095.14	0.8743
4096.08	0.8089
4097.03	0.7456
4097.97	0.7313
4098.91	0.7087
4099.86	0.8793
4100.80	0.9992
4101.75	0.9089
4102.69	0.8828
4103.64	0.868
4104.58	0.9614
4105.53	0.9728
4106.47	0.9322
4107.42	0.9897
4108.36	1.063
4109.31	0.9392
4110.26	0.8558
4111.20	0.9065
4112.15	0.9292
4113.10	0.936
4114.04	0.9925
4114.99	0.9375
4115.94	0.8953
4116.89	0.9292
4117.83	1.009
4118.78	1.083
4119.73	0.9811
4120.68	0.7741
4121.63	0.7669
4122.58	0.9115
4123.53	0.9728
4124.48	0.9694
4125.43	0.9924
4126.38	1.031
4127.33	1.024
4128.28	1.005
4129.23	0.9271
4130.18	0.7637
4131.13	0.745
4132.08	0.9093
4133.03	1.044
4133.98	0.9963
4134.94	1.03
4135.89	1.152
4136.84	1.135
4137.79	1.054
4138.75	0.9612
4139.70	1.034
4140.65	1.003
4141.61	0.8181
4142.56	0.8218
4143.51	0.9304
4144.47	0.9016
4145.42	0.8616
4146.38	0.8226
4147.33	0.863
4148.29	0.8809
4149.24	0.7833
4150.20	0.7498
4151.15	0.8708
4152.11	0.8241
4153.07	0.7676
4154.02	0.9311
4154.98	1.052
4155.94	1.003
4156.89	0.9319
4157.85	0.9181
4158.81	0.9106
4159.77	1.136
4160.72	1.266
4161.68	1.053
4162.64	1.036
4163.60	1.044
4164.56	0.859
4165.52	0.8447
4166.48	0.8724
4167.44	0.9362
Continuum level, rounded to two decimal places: 0.89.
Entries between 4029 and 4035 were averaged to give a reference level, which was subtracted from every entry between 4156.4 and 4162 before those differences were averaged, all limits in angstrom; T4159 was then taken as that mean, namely 0.12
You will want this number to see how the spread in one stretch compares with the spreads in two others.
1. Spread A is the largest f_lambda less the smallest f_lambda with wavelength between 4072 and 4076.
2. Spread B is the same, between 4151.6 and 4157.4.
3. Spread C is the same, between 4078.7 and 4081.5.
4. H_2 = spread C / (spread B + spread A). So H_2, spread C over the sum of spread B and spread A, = 0.36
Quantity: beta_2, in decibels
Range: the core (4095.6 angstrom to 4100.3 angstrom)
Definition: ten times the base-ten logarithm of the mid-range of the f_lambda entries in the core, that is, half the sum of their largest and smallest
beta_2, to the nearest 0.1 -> -1.0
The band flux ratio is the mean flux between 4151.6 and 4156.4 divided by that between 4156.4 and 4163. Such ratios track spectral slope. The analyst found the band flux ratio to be 0.88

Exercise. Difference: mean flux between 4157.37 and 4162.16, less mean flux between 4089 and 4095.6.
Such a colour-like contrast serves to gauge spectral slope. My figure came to -0.01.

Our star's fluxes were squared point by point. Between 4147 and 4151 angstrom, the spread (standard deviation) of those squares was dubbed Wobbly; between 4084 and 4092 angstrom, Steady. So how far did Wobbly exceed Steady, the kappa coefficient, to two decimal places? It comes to -0.11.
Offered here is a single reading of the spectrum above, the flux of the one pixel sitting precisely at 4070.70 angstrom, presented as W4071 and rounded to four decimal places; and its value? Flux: 1.0820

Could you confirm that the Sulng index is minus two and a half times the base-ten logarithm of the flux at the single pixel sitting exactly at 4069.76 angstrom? 0.11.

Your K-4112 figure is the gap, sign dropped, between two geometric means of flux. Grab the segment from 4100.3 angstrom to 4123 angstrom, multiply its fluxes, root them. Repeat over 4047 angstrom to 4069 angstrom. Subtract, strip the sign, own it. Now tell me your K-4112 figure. 0.019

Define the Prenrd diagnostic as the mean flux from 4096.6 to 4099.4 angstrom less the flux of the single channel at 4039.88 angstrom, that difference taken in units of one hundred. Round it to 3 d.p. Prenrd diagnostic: -0.004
